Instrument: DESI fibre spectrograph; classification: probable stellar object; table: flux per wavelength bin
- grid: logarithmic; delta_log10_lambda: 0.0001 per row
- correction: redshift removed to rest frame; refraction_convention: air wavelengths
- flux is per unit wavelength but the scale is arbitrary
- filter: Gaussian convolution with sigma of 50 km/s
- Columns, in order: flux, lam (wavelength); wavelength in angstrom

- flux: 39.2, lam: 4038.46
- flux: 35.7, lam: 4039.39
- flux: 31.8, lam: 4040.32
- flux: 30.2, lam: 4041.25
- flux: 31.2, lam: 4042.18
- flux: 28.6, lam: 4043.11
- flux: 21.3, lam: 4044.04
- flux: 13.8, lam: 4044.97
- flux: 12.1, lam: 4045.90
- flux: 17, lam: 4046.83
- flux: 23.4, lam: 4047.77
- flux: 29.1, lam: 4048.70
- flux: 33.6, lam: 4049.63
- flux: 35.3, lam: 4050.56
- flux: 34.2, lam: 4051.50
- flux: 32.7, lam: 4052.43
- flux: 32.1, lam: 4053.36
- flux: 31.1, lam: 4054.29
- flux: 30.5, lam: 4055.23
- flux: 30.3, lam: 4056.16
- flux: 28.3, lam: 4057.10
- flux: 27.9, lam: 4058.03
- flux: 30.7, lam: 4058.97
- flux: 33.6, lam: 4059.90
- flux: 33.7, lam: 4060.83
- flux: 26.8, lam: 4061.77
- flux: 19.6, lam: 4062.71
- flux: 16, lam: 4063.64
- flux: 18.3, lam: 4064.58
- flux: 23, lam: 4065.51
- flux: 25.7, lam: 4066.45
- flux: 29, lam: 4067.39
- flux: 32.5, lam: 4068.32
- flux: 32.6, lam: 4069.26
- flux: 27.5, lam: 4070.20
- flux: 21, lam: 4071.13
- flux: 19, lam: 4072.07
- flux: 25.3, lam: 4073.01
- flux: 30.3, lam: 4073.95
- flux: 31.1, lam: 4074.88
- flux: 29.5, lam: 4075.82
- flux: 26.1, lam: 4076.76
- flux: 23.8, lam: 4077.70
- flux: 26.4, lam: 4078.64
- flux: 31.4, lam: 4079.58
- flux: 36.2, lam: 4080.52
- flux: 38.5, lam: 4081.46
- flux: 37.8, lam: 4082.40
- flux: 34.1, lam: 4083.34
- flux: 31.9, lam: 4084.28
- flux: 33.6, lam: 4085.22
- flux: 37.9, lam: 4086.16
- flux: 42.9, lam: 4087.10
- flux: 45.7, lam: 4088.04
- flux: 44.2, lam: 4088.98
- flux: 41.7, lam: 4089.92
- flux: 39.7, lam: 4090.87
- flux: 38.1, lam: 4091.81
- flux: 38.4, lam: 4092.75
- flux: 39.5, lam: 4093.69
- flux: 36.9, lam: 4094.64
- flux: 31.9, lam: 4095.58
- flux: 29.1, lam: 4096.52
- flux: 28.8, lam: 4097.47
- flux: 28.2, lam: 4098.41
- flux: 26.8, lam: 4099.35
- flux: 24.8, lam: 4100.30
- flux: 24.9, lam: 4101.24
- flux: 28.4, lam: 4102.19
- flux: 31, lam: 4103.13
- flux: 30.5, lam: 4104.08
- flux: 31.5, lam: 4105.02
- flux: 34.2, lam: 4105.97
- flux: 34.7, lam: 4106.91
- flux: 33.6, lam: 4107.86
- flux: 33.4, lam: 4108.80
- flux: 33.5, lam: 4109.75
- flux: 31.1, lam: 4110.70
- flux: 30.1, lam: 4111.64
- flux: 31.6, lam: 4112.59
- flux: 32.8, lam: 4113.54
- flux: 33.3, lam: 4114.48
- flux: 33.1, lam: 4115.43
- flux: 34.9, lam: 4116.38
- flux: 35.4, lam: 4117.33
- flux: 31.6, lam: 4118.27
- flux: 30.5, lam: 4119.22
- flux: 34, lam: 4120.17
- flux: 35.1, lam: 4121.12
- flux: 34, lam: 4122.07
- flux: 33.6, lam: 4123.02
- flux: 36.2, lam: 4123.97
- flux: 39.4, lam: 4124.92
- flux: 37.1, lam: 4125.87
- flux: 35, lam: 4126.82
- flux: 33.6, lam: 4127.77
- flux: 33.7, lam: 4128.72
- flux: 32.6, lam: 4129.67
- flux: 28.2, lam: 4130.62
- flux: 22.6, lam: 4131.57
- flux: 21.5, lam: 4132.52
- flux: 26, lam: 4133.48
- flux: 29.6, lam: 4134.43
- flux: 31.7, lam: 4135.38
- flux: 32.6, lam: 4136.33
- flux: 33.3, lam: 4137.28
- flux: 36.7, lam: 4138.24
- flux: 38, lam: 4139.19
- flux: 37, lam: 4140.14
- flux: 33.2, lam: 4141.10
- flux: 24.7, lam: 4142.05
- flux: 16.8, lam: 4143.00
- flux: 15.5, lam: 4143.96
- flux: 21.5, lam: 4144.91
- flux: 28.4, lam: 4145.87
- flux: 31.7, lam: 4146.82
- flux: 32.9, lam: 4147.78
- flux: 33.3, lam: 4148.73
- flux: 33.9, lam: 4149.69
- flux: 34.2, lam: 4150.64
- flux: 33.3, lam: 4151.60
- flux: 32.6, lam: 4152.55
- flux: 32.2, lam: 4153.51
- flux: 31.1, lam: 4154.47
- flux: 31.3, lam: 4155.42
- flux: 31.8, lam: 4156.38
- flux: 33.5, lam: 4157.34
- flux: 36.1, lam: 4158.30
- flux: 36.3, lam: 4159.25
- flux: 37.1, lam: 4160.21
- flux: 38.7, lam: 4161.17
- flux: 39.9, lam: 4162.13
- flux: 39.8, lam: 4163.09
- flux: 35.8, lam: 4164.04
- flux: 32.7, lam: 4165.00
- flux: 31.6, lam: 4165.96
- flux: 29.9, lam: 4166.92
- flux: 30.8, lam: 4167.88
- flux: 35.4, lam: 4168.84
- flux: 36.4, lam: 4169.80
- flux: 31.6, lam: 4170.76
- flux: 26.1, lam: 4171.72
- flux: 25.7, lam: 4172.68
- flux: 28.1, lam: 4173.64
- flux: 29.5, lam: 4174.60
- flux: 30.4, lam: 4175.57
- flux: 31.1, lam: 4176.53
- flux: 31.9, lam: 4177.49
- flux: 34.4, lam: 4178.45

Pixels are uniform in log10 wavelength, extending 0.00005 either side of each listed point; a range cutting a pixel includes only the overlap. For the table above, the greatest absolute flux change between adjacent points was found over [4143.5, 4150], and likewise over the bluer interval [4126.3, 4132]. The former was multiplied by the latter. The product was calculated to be 39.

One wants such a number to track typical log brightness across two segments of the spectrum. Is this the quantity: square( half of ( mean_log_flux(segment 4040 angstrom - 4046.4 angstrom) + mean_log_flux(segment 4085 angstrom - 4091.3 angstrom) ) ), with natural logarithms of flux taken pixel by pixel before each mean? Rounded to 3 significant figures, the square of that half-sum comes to 11.6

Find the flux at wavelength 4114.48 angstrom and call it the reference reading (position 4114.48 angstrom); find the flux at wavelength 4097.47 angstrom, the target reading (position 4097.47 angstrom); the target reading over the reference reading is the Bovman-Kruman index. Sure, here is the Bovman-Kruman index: 0.86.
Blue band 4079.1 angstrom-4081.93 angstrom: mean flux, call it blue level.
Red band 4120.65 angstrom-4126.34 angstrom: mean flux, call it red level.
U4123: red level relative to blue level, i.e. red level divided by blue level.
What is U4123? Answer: 1.02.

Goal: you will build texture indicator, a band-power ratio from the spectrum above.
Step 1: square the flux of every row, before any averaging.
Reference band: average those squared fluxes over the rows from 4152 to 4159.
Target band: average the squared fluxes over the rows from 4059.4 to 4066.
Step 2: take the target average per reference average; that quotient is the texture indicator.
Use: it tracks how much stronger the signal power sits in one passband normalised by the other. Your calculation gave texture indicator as 0.60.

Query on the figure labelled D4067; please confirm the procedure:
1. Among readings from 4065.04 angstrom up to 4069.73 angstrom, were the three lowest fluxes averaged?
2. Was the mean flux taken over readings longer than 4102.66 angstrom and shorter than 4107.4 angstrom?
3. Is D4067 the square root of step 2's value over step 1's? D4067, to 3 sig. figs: 1.12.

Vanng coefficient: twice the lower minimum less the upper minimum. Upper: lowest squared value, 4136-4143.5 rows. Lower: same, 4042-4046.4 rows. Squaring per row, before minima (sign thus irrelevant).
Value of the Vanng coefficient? 11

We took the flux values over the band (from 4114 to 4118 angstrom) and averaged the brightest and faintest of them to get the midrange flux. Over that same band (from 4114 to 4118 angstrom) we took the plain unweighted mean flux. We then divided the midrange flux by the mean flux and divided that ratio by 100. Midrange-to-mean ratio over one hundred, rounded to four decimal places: 0.0100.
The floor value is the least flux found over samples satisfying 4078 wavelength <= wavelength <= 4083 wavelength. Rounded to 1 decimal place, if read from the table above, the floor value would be 26.4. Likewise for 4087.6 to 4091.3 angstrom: 39.7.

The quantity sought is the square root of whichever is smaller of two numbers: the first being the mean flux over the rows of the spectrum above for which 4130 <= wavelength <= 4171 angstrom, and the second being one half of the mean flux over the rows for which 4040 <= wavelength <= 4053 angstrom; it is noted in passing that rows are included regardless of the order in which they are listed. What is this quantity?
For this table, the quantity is 3.66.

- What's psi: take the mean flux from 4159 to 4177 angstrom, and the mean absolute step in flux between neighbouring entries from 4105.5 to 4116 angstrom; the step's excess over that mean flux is -32.1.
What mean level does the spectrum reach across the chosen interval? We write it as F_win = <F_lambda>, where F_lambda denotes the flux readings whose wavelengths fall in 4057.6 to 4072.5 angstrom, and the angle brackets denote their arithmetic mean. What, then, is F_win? 26.1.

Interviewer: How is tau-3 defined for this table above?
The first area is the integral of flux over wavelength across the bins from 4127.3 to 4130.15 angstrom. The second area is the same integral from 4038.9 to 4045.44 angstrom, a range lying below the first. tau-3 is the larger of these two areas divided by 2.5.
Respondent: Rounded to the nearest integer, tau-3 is 72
